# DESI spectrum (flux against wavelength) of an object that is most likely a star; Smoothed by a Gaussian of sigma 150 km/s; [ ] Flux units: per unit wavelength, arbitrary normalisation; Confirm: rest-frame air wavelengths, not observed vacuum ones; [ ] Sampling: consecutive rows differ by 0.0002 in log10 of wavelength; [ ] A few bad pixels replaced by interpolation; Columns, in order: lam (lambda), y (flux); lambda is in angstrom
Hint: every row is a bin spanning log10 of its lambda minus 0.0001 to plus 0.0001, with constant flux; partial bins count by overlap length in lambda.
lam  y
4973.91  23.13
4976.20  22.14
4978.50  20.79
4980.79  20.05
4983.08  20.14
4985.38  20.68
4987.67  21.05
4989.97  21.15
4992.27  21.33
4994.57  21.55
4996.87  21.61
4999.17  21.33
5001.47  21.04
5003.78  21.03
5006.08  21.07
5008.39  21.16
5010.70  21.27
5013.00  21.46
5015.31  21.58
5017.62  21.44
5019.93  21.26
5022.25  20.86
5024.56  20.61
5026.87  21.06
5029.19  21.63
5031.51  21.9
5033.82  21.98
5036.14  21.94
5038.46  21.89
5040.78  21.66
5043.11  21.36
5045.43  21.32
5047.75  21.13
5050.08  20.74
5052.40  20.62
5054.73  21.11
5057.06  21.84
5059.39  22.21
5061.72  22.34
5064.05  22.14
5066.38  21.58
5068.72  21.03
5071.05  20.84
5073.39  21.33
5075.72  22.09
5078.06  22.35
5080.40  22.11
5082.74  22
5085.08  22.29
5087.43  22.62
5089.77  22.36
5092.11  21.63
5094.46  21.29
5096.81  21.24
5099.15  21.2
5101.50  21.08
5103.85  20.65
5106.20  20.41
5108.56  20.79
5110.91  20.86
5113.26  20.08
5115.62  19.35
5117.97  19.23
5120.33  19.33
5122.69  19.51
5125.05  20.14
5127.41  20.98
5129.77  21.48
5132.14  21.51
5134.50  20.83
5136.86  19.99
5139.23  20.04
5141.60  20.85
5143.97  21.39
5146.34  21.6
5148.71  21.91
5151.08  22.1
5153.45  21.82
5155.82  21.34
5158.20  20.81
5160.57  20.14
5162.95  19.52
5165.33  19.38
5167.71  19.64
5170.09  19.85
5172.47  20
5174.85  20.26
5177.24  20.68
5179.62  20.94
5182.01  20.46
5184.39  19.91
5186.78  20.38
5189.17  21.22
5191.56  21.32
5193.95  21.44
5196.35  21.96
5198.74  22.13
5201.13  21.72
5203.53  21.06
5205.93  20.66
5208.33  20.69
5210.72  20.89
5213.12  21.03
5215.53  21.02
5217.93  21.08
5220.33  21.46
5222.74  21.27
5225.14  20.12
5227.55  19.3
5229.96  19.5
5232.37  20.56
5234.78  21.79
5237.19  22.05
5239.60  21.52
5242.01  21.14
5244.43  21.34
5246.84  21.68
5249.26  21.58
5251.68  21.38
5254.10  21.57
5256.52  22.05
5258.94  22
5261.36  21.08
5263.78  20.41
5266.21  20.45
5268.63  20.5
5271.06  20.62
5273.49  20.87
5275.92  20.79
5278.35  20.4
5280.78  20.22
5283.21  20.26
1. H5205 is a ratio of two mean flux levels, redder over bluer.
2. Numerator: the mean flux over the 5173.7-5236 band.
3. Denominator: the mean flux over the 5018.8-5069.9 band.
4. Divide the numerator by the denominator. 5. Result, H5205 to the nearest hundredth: 0.97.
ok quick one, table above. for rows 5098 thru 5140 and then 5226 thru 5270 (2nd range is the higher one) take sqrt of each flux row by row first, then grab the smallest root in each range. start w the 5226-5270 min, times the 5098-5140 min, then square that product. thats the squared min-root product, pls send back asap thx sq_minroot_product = 371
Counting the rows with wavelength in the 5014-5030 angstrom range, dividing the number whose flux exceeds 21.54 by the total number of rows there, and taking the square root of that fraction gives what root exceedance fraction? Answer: 0.5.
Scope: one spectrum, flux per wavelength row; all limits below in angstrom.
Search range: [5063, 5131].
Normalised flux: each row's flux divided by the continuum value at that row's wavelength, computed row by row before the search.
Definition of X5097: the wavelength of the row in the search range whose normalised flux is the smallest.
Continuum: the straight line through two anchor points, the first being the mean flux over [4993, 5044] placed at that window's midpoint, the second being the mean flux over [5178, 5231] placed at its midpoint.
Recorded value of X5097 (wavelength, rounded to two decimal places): 5117.97 angstrom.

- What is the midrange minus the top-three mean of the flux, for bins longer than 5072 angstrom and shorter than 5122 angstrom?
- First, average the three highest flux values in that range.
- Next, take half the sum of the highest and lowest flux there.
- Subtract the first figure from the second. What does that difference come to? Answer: -1.52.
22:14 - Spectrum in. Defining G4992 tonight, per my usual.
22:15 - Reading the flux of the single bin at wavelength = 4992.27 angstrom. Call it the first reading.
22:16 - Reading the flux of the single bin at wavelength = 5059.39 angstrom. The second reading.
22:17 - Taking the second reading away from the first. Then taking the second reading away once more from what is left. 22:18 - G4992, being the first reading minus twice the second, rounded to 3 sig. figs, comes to -23.1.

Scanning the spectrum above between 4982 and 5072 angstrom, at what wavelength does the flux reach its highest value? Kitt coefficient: 5061.72 angstrom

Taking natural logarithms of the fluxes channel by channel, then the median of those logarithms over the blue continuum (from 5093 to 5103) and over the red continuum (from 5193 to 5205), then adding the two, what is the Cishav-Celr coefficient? 6.133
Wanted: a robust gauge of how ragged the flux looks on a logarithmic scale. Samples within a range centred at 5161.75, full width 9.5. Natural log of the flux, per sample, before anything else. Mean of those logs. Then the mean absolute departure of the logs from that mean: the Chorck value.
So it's 0.026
